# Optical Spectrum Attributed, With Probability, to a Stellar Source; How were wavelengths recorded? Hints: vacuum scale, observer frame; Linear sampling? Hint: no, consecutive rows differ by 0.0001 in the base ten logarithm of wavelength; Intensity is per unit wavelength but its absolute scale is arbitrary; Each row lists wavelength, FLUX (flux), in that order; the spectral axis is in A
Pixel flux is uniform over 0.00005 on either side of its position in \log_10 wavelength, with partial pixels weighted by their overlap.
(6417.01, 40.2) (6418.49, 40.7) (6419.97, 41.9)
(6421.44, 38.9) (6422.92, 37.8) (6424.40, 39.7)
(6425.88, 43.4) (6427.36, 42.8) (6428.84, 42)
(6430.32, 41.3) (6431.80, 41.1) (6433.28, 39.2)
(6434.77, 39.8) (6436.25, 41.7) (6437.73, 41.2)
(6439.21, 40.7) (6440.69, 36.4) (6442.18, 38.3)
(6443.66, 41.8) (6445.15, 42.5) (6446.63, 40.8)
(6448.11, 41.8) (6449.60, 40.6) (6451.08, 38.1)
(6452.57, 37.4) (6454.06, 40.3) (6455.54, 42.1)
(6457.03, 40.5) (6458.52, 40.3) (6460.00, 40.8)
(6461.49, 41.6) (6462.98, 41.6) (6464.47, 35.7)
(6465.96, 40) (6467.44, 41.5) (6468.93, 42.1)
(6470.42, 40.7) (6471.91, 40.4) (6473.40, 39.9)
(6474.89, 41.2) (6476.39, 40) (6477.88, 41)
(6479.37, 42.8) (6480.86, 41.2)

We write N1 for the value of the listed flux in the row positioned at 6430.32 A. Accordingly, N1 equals 41.3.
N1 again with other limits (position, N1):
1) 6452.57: 37.4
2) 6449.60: 40.6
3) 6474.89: 41.2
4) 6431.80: 41.1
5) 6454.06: 40.3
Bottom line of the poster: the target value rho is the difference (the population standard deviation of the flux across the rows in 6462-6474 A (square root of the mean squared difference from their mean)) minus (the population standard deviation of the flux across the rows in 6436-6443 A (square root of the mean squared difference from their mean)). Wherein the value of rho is -0.1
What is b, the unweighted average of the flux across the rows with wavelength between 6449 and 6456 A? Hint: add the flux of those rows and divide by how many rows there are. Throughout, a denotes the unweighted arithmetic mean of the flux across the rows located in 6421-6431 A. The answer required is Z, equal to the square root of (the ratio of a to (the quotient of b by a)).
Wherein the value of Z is 6.48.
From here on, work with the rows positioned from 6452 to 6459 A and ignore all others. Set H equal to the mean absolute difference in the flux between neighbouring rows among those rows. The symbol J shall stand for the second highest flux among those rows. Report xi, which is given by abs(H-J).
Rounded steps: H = 1.6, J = 40.5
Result 38.9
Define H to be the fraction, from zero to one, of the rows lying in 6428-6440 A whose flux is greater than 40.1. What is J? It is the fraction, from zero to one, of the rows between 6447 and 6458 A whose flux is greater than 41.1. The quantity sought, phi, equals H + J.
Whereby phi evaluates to 1.04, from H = 0.75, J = 0.29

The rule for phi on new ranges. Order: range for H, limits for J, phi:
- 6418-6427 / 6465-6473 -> 0.90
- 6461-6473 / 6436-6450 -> 1.25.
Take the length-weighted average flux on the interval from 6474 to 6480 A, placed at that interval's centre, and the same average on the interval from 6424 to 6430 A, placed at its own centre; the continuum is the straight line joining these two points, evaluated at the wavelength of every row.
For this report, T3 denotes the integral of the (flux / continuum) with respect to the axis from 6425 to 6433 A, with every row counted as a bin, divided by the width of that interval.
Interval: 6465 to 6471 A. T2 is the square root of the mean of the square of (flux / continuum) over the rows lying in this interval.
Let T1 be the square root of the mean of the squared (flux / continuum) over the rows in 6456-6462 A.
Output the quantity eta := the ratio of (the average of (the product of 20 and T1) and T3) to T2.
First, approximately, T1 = 0.984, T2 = 0.99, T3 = 1.00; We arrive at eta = 10.4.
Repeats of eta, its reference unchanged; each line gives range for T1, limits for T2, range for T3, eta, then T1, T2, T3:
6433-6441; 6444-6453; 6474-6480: 10.4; 0.952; 0.97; 1.00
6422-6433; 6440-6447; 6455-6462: 10.7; 0.980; 0.96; 0.99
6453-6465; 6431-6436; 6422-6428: 10.7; 0.974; 0.95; 0.97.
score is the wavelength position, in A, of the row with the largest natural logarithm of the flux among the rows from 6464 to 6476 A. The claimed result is 6468.93 A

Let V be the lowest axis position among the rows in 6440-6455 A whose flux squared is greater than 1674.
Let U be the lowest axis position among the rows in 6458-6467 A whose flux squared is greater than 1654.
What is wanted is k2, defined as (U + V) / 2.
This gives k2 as 6451.8 A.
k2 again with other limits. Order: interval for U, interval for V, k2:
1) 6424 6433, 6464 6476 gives 6446.7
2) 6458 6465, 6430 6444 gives 6445.2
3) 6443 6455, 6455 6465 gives 6449.6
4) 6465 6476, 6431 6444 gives 6449.6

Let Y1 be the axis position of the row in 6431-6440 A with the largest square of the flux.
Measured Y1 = 6436.25 A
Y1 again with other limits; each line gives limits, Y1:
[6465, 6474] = 6468.93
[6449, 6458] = 6455.54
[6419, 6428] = 6425.88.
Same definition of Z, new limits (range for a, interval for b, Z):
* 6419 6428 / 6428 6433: 6.33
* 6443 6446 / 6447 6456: 6.66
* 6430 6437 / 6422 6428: 6.35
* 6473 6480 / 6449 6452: 6.53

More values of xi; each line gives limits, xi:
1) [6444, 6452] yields 40.2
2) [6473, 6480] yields 39.9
